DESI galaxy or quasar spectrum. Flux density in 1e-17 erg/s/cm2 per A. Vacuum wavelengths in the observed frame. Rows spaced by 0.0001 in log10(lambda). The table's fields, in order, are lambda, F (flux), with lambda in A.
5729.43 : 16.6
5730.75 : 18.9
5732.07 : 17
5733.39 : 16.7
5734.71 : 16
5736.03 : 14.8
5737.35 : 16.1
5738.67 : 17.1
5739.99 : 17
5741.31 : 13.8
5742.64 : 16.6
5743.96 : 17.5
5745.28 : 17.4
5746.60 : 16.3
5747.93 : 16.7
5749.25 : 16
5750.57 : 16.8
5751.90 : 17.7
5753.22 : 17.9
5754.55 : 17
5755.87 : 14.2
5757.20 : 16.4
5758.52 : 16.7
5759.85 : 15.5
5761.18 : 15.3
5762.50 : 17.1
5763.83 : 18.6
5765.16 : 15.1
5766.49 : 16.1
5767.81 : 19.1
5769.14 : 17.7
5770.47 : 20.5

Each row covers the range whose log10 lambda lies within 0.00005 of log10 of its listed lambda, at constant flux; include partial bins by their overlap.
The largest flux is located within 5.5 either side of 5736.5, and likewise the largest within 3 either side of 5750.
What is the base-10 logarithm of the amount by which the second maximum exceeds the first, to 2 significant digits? -0.22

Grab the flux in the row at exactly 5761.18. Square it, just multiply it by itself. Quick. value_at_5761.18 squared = 234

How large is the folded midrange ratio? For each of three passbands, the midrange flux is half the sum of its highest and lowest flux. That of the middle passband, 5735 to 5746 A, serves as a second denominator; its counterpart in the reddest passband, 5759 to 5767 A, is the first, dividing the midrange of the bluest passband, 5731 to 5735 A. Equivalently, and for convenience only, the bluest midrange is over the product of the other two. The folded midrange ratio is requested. 0.0626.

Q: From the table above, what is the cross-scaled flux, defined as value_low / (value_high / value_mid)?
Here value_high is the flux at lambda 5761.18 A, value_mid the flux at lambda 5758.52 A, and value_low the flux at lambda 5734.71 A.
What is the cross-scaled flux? 17.5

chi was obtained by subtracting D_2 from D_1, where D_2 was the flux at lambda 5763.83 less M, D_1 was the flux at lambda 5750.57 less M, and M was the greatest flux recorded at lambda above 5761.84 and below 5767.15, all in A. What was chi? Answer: -1.8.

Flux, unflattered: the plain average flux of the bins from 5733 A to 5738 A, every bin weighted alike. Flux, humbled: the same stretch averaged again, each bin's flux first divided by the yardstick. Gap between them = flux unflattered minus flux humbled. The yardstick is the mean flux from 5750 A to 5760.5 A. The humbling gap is 14.9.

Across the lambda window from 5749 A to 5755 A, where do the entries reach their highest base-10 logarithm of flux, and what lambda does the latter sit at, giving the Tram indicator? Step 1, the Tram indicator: 5753.22 A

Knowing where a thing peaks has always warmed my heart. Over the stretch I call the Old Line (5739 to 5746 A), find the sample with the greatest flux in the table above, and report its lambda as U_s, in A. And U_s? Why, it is 5743.96 A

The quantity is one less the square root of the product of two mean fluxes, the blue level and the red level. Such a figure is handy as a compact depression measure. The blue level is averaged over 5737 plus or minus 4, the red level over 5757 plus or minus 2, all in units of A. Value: -15.0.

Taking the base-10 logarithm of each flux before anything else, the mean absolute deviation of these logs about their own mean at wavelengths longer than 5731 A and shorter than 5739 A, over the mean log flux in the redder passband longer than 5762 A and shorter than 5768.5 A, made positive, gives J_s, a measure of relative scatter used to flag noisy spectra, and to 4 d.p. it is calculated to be 0.0142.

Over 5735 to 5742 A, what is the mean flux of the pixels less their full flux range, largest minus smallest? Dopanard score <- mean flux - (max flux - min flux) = 12.5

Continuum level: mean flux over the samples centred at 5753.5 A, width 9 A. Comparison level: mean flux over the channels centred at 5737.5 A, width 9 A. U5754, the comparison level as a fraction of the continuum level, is 0.96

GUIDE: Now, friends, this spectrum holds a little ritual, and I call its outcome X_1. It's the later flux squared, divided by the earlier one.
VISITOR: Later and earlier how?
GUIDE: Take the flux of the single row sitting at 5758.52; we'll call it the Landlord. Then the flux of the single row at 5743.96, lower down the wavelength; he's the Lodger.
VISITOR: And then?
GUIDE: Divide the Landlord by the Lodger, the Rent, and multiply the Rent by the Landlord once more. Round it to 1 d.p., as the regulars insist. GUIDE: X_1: 15.9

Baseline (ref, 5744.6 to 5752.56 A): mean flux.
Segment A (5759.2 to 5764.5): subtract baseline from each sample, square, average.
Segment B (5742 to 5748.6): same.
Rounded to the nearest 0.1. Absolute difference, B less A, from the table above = 1.6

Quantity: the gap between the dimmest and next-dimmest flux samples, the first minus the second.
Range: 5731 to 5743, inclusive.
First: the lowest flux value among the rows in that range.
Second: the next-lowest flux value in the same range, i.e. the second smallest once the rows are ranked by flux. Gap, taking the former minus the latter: -1.0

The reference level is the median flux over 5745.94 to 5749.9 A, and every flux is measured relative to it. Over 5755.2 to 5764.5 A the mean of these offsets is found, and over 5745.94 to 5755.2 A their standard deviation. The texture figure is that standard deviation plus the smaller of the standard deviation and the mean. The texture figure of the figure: 0.6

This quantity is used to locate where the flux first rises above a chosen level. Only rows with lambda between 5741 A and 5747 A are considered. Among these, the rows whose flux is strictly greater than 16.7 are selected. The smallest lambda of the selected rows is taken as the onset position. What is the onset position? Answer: 5743.96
